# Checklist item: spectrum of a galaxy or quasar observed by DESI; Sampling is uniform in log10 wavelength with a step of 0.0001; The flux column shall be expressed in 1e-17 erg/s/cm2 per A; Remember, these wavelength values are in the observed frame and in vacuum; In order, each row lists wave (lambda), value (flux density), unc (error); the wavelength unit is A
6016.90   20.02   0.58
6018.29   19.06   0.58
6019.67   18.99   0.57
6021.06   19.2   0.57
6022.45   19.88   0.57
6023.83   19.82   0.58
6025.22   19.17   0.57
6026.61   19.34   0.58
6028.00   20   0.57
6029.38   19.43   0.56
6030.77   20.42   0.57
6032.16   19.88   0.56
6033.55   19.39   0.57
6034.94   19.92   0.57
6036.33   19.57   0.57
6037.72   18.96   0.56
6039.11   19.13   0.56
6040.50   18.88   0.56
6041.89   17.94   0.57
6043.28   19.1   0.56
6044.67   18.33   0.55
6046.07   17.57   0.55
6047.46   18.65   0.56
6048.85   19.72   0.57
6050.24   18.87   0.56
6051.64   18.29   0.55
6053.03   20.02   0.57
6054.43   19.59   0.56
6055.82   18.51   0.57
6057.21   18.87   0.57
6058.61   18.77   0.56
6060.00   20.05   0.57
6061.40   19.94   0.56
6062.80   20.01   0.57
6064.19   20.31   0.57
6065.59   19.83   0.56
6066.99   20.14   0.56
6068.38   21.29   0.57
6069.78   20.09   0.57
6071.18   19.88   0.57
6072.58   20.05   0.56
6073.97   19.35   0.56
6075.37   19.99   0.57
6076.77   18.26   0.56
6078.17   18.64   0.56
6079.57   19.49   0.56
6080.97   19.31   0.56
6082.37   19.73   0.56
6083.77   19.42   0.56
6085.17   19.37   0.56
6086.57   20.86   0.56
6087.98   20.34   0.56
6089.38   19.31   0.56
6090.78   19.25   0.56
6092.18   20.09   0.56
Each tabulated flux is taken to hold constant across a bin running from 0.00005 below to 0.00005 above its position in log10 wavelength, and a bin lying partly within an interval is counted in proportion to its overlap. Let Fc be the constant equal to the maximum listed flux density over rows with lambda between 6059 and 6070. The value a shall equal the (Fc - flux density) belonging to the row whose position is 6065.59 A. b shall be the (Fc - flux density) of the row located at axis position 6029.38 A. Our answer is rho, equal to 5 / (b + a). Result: 1.51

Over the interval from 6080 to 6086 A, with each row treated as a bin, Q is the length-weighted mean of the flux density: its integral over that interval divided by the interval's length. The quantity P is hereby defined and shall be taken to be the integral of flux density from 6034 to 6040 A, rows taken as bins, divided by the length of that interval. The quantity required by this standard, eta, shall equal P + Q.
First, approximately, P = 19.4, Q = 19.5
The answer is 38.9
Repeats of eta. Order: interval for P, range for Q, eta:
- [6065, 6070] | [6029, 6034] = 40.2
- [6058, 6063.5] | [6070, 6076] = 39.6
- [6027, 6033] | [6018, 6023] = 39.2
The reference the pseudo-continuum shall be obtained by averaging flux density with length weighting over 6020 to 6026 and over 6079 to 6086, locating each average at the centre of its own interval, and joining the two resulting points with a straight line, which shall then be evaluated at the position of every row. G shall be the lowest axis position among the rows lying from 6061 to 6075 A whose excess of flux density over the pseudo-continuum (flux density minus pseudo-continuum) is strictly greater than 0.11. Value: 6061.40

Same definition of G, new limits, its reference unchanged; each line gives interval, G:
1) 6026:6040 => 6028.00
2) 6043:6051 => 6048.85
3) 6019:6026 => 6022.45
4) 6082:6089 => 6082.37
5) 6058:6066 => 6060.00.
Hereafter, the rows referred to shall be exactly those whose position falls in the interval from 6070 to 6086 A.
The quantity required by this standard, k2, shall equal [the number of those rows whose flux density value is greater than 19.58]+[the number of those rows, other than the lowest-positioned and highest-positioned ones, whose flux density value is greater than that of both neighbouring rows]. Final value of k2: 8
